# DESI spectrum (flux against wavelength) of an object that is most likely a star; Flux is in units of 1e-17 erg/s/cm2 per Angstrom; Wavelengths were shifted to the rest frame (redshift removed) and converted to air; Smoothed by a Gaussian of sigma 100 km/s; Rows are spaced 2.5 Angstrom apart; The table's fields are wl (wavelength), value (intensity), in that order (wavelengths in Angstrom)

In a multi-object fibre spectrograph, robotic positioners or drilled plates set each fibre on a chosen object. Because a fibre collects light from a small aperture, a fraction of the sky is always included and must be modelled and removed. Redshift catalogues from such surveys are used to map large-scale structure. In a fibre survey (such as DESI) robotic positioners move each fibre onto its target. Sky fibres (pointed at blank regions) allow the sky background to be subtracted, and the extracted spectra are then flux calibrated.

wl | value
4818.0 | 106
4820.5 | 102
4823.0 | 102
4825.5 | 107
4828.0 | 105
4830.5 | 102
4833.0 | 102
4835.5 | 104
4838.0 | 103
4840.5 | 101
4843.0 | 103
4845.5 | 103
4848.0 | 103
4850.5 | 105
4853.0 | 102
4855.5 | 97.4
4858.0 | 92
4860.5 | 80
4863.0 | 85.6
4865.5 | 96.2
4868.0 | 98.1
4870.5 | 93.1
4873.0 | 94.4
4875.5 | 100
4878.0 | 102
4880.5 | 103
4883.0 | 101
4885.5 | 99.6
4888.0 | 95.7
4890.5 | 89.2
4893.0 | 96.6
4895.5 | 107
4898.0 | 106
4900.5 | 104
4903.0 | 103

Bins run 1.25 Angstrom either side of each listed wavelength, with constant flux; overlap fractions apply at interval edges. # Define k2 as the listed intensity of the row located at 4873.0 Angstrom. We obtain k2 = 94.4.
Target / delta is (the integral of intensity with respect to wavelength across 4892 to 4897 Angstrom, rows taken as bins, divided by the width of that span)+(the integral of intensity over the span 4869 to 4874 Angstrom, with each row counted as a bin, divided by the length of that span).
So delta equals 196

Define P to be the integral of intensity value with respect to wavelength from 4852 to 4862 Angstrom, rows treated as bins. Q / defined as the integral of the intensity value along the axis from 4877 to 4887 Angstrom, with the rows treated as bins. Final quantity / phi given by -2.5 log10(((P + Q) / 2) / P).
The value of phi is -0.051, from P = 924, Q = 1012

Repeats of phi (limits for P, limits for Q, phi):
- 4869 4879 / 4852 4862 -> 0.027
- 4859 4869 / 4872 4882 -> -0.060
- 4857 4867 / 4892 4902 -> -0.088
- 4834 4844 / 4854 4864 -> 0.074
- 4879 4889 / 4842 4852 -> -0.019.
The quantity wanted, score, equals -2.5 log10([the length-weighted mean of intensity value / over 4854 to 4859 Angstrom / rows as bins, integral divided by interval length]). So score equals -4.95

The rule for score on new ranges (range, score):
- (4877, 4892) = -4.98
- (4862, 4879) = -4.95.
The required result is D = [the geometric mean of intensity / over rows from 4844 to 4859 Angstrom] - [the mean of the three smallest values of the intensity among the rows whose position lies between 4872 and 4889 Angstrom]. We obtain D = 4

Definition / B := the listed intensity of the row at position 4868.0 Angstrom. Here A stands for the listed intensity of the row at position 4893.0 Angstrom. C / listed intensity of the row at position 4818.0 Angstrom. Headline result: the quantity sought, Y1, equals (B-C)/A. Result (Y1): -0.08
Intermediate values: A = 96.6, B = 98.1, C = 106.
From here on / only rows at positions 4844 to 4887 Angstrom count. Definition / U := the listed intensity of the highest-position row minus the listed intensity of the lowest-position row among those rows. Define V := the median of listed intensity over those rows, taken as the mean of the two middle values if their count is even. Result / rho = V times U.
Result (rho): -339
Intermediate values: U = -3.4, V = 100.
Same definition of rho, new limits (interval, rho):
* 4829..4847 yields 103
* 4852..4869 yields -375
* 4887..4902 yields 832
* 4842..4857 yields -577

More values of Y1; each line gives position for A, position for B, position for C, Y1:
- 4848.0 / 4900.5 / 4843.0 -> 0.01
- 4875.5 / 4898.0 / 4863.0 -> 0.20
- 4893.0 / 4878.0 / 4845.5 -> -0.01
